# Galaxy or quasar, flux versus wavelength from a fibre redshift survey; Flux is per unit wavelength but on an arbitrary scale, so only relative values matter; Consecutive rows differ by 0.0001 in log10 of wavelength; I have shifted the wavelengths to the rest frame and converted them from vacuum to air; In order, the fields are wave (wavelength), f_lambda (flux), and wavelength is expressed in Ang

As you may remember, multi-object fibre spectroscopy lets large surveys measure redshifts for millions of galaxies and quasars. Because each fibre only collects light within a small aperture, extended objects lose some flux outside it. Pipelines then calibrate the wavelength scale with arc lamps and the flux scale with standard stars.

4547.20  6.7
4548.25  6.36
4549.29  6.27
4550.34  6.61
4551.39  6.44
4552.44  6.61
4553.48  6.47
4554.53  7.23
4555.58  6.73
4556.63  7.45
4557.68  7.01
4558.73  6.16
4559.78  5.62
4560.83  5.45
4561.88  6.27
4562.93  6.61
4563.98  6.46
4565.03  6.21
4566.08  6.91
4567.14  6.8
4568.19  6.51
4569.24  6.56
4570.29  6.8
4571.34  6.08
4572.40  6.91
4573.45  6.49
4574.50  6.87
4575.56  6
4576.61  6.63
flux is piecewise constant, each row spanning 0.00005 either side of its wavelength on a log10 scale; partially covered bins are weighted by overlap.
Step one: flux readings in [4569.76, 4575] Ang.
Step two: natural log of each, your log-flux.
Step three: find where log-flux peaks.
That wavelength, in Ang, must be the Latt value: 4572.40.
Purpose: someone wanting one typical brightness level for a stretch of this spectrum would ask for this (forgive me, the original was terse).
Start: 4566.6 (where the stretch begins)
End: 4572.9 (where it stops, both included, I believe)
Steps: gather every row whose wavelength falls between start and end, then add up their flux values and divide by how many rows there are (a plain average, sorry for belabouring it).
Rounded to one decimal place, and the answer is 6.6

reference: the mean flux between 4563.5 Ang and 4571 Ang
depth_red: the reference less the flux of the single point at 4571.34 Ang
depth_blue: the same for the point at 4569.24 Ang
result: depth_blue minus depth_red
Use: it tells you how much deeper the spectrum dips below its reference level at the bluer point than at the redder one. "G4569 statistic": -0.5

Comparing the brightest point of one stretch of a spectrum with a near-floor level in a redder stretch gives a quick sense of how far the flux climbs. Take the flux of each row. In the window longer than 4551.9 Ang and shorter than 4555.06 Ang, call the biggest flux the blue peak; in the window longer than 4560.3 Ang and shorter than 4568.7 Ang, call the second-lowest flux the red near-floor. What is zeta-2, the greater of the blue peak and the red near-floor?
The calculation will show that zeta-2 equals 7.2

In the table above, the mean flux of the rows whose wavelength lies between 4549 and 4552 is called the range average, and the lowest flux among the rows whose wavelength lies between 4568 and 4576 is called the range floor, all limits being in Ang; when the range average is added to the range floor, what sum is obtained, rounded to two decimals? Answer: 12.44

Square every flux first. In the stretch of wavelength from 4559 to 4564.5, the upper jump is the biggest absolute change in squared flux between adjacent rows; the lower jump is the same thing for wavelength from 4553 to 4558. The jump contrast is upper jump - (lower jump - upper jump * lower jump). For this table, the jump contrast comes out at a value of 99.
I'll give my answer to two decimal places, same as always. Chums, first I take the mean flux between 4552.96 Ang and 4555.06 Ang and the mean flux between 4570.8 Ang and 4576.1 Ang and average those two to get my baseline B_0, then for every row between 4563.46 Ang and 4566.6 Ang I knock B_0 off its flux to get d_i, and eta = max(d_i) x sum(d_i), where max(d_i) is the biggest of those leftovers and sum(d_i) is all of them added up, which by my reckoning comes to -0.10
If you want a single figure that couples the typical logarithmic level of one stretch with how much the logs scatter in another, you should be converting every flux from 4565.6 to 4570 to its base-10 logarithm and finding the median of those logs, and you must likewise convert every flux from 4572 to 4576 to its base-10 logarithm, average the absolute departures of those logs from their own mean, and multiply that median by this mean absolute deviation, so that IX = 0.0177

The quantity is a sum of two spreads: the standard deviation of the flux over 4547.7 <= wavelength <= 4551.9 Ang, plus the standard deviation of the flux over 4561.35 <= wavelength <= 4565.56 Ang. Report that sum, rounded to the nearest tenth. 0.3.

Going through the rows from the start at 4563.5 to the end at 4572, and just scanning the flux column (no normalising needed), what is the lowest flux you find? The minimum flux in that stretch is 6.08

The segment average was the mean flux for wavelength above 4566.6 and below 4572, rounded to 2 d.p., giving 6.55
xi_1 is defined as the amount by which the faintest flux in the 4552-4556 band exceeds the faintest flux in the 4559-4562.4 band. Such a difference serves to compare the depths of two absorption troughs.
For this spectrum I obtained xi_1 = 1.0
